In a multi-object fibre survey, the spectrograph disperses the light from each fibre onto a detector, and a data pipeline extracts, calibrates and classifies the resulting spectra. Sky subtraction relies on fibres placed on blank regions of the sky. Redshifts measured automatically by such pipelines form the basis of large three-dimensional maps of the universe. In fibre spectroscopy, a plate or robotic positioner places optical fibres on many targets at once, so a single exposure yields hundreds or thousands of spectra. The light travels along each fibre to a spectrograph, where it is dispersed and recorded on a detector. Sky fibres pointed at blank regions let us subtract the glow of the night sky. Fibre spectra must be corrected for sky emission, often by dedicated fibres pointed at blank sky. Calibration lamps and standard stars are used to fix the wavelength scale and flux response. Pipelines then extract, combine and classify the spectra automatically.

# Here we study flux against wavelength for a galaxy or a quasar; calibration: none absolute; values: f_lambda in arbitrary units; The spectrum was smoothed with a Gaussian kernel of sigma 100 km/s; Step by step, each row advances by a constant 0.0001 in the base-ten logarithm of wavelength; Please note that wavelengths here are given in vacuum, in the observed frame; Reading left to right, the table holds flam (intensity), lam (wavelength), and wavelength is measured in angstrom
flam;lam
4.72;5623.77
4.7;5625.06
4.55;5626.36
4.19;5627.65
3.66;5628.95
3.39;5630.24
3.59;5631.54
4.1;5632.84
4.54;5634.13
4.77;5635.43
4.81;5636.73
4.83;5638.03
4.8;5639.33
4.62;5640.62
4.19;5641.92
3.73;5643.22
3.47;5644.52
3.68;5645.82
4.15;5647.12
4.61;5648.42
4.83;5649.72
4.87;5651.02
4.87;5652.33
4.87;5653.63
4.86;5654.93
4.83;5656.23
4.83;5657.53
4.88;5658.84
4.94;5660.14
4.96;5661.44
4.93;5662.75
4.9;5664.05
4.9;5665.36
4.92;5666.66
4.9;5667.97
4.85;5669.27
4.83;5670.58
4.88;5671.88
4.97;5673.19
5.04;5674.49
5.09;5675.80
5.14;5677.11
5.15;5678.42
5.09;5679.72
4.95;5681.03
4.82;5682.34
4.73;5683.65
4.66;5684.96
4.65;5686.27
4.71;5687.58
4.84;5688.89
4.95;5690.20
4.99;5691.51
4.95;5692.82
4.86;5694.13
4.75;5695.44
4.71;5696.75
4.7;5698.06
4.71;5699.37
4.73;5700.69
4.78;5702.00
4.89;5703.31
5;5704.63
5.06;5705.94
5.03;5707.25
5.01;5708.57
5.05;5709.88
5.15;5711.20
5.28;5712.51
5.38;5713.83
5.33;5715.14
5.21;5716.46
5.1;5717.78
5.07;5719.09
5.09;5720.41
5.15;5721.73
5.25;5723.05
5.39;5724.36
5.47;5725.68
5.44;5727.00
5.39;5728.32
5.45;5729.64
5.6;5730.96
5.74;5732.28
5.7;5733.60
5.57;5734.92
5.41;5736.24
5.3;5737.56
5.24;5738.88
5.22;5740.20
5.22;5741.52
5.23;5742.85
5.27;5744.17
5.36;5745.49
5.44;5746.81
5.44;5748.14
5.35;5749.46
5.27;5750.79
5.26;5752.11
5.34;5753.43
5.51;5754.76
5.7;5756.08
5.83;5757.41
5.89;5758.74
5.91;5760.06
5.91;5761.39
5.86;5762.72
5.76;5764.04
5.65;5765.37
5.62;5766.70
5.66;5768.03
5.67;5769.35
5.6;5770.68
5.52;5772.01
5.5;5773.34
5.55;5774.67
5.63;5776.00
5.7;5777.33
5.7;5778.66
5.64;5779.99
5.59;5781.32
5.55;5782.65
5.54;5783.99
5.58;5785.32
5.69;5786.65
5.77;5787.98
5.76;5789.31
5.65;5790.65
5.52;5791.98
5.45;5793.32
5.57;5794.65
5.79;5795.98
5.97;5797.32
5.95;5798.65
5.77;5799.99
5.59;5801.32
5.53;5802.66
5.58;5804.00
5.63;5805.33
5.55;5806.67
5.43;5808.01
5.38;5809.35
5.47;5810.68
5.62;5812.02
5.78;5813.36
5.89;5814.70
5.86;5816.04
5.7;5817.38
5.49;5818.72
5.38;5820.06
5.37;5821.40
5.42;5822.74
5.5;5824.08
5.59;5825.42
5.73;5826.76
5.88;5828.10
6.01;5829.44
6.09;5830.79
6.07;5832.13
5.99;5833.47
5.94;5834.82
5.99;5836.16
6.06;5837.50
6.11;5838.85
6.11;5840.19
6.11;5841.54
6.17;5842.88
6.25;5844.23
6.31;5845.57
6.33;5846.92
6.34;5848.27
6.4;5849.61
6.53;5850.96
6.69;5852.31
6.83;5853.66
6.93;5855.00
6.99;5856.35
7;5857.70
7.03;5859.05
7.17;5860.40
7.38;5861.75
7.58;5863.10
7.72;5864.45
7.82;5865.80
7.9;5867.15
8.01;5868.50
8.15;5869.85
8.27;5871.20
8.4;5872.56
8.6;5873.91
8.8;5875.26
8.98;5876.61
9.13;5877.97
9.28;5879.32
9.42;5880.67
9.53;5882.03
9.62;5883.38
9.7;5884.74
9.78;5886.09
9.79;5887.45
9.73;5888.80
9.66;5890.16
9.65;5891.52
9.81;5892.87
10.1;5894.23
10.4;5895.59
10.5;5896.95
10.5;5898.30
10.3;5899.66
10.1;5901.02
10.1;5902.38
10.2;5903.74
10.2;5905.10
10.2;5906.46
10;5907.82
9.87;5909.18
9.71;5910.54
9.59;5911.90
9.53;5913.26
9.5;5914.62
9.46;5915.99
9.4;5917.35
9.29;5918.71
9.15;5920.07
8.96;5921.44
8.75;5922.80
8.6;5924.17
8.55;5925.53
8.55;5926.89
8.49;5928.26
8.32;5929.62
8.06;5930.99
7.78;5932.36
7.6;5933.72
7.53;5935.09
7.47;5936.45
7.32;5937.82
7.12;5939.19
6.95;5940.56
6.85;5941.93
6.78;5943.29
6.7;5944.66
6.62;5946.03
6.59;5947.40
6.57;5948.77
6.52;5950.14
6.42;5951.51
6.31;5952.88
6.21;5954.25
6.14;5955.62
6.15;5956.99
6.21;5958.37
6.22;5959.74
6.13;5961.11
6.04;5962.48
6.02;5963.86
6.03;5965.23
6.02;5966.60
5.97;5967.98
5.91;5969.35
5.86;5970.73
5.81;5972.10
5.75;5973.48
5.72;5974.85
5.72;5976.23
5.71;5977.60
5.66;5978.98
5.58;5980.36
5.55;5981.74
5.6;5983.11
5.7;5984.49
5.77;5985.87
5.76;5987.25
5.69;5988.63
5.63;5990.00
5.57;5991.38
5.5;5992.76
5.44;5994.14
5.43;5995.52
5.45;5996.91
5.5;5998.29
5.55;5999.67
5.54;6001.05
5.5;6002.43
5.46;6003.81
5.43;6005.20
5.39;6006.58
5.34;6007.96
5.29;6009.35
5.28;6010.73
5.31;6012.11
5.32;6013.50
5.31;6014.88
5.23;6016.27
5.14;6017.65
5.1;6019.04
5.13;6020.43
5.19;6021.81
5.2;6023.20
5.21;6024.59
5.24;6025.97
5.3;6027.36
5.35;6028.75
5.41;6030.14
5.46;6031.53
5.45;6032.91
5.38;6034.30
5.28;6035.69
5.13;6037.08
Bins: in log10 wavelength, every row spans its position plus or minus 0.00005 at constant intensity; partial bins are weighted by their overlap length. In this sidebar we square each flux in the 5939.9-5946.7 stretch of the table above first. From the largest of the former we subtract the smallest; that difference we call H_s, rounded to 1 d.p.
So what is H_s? 4.5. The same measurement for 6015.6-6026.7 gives 1.4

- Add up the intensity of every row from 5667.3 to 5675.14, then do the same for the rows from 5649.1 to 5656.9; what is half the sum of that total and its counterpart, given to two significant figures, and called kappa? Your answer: 29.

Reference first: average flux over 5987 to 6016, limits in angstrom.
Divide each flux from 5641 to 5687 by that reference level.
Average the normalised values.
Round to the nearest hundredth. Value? 0.87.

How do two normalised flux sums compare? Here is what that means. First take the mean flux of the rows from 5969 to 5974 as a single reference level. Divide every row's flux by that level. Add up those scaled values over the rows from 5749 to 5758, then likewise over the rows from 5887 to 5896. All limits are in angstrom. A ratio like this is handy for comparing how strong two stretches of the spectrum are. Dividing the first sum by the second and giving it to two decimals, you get 0.55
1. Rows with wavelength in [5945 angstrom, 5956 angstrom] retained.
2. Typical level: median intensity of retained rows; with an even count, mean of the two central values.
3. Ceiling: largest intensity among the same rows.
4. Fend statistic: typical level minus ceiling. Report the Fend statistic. -0.150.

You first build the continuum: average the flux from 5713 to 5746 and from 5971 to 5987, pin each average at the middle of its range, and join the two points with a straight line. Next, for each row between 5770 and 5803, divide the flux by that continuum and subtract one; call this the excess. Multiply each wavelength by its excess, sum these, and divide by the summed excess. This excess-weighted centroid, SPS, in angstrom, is 5788.1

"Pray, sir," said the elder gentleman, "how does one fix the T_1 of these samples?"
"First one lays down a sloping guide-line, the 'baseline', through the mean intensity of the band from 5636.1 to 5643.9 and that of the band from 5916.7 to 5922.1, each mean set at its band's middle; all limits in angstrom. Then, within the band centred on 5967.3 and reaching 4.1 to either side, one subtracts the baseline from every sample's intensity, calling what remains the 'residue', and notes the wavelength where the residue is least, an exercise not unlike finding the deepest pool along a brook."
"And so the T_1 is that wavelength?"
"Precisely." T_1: 5970.73 angstrom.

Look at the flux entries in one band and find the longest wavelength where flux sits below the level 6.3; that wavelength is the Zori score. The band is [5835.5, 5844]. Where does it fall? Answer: 5842.88 angstrom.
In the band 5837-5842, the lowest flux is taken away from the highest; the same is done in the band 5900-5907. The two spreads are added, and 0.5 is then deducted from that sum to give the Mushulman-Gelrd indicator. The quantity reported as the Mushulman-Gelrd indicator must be -0.35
